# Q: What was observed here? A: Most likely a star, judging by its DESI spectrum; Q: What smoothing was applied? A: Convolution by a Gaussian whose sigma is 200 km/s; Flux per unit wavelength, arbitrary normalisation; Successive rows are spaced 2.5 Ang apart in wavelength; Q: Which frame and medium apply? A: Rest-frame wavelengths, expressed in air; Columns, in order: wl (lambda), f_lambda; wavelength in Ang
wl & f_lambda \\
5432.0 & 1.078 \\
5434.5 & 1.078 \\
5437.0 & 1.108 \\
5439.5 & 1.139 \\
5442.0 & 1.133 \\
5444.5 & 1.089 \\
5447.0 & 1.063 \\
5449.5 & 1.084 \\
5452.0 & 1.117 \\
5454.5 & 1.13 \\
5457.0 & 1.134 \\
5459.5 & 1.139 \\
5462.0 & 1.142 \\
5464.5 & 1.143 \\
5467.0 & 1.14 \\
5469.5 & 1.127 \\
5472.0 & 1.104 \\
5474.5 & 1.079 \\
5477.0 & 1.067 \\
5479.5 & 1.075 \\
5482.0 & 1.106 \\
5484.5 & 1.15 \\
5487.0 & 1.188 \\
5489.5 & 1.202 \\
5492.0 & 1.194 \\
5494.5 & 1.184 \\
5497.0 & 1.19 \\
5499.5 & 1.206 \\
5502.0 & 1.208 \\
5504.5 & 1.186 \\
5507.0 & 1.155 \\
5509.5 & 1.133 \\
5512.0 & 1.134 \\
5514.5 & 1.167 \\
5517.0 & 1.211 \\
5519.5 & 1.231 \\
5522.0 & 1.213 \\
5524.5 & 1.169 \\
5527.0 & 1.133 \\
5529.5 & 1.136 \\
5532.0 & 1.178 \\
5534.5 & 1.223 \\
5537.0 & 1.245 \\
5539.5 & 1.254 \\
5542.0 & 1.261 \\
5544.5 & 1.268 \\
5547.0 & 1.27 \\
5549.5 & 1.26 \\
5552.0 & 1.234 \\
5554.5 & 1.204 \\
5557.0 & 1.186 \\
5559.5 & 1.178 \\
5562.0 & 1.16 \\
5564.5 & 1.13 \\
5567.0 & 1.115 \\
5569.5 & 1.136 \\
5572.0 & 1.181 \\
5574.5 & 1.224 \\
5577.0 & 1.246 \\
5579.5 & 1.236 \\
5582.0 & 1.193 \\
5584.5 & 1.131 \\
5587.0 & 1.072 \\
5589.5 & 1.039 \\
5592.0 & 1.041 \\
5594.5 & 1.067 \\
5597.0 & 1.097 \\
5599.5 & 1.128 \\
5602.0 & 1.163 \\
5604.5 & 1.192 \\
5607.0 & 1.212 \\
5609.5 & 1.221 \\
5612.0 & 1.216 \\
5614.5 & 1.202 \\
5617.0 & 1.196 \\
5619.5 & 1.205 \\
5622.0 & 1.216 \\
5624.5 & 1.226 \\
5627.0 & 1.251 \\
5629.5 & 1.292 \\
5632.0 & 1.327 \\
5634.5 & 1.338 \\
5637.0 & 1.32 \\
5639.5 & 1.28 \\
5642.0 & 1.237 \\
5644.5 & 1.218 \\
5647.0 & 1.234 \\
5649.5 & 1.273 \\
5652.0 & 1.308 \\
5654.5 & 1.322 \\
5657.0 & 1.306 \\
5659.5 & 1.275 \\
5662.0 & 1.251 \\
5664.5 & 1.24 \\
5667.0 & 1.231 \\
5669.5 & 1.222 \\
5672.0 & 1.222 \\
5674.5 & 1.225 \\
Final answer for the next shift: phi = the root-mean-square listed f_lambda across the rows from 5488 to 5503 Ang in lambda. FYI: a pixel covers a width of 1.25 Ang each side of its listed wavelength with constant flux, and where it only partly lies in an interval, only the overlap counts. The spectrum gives 1.20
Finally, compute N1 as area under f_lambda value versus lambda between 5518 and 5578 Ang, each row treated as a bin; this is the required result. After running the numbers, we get 72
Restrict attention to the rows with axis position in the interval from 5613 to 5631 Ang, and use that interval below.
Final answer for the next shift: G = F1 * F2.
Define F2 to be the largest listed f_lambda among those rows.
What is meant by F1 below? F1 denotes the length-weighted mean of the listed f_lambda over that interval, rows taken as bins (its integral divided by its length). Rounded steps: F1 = 1.23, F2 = 1.292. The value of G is 1.59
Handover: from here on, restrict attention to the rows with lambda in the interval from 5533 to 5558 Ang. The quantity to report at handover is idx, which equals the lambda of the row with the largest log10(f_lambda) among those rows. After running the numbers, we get 5547.0 Ang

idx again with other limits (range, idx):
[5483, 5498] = 5489.5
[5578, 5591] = 5579.5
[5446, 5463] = 5462.0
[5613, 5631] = 5629.5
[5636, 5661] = 5654.5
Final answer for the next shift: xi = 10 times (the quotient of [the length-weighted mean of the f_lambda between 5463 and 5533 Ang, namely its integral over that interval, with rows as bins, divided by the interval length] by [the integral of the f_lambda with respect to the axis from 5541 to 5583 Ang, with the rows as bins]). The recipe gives 0.23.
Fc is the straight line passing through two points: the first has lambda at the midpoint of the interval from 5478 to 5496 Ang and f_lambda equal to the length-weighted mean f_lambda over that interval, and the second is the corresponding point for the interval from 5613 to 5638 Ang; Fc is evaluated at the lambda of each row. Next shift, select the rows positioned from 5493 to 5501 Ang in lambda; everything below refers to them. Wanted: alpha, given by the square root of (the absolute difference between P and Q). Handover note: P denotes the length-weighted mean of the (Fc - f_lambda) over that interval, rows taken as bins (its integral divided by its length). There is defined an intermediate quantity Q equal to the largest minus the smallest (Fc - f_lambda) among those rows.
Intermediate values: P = -0.030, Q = 0.02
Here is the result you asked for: 0.221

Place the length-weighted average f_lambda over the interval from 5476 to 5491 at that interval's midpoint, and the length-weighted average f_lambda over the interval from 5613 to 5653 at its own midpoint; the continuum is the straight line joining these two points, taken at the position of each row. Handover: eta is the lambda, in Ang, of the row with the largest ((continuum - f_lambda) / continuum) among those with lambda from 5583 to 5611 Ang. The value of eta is 5589.5 Ang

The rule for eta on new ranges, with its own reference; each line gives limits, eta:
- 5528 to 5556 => 5529.5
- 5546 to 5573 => 5567.0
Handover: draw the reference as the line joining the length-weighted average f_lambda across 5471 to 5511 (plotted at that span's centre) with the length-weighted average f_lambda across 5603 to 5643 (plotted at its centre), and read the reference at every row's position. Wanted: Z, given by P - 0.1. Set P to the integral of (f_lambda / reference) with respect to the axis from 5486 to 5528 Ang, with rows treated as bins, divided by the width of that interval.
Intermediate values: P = 1.02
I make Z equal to 0.92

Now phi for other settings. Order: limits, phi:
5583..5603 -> 1.09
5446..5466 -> 1.12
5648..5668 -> 1.28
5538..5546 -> 1.26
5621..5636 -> 1.28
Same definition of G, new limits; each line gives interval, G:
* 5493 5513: 1.42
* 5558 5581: 1.47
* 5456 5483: 1.27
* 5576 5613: 1.43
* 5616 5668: 1.69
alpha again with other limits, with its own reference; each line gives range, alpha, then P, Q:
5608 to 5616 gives 0.107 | 0.034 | 0.02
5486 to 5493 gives 0.222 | -0.037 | 0.01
